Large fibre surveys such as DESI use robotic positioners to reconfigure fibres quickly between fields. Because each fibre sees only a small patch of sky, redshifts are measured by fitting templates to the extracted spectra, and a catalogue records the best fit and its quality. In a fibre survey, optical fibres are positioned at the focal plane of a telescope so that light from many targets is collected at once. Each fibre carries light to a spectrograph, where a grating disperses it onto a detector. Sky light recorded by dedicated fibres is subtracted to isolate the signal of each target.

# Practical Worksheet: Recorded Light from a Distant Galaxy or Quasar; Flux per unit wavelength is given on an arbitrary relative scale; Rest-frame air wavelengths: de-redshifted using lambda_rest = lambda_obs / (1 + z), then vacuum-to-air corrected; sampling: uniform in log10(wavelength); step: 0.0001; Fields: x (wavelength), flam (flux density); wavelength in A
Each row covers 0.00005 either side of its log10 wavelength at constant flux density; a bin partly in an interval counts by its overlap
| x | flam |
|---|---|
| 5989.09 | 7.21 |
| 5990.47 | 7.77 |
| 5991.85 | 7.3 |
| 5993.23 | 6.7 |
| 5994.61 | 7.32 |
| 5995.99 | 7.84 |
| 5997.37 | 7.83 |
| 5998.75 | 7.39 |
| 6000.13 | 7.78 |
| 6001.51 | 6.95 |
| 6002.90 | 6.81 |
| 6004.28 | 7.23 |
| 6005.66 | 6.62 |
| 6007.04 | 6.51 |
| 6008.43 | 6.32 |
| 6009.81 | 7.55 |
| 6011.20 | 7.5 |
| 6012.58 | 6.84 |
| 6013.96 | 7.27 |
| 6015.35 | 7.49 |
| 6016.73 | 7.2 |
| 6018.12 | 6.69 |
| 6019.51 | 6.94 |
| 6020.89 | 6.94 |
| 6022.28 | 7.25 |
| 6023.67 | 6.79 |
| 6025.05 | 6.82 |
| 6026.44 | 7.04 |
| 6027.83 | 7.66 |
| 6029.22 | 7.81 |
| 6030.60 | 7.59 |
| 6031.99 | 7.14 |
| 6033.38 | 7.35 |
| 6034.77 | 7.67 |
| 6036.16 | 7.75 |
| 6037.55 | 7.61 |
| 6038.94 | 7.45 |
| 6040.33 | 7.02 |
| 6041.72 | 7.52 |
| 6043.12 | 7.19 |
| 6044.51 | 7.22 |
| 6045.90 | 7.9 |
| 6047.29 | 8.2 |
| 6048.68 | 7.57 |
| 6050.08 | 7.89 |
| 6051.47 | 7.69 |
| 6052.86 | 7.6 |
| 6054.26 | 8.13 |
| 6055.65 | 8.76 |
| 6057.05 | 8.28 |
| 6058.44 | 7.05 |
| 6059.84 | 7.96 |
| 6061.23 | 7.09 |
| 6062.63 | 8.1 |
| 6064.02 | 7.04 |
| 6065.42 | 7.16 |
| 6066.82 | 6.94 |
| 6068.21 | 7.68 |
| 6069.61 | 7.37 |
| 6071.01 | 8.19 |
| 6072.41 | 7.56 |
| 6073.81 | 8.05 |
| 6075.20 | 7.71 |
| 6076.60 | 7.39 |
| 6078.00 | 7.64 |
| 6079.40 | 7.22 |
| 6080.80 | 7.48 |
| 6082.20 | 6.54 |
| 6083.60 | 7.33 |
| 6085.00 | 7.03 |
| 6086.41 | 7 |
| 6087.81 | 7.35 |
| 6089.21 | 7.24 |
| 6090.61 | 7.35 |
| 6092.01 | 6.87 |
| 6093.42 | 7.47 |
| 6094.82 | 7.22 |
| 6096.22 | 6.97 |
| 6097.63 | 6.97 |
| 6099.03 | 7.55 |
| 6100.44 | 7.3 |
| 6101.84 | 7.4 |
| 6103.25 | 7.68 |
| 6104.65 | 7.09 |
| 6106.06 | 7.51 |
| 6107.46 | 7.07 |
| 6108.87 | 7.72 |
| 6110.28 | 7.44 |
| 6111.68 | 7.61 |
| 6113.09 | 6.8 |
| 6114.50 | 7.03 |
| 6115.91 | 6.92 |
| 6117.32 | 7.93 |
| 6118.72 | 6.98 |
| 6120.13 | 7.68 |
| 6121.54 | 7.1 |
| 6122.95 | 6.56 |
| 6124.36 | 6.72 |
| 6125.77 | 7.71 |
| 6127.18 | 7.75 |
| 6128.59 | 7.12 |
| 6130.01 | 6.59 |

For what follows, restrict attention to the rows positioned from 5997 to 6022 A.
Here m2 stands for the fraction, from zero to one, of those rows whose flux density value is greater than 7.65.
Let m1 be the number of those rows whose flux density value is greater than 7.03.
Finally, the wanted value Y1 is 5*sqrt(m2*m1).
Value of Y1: 5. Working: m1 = 9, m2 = 0.11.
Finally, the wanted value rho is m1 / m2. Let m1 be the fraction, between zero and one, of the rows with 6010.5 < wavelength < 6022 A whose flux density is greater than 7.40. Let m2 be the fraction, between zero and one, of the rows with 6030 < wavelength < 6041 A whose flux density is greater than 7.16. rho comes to 0.3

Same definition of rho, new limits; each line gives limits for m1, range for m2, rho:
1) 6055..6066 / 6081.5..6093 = 1.0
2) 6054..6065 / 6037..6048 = 0.7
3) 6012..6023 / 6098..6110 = 0.2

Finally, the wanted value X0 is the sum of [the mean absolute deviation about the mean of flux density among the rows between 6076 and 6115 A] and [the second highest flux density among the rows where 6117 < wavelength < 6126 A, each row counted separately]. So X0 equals 7.9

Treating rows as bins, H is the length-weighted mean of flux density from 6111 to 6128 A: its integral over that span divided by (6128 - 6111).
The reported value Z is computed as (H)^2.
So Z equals 52.3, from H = 7.23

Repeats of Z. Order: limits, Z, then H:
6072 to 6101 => 53.2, 7.29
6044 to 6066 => 59.8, 7.74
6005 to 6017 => 49.4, 7.03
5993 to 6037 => 52.0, 7.21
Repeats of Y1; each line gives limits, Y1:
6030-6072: 17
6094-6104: 4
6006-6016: 0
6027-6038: 10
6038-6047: 5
